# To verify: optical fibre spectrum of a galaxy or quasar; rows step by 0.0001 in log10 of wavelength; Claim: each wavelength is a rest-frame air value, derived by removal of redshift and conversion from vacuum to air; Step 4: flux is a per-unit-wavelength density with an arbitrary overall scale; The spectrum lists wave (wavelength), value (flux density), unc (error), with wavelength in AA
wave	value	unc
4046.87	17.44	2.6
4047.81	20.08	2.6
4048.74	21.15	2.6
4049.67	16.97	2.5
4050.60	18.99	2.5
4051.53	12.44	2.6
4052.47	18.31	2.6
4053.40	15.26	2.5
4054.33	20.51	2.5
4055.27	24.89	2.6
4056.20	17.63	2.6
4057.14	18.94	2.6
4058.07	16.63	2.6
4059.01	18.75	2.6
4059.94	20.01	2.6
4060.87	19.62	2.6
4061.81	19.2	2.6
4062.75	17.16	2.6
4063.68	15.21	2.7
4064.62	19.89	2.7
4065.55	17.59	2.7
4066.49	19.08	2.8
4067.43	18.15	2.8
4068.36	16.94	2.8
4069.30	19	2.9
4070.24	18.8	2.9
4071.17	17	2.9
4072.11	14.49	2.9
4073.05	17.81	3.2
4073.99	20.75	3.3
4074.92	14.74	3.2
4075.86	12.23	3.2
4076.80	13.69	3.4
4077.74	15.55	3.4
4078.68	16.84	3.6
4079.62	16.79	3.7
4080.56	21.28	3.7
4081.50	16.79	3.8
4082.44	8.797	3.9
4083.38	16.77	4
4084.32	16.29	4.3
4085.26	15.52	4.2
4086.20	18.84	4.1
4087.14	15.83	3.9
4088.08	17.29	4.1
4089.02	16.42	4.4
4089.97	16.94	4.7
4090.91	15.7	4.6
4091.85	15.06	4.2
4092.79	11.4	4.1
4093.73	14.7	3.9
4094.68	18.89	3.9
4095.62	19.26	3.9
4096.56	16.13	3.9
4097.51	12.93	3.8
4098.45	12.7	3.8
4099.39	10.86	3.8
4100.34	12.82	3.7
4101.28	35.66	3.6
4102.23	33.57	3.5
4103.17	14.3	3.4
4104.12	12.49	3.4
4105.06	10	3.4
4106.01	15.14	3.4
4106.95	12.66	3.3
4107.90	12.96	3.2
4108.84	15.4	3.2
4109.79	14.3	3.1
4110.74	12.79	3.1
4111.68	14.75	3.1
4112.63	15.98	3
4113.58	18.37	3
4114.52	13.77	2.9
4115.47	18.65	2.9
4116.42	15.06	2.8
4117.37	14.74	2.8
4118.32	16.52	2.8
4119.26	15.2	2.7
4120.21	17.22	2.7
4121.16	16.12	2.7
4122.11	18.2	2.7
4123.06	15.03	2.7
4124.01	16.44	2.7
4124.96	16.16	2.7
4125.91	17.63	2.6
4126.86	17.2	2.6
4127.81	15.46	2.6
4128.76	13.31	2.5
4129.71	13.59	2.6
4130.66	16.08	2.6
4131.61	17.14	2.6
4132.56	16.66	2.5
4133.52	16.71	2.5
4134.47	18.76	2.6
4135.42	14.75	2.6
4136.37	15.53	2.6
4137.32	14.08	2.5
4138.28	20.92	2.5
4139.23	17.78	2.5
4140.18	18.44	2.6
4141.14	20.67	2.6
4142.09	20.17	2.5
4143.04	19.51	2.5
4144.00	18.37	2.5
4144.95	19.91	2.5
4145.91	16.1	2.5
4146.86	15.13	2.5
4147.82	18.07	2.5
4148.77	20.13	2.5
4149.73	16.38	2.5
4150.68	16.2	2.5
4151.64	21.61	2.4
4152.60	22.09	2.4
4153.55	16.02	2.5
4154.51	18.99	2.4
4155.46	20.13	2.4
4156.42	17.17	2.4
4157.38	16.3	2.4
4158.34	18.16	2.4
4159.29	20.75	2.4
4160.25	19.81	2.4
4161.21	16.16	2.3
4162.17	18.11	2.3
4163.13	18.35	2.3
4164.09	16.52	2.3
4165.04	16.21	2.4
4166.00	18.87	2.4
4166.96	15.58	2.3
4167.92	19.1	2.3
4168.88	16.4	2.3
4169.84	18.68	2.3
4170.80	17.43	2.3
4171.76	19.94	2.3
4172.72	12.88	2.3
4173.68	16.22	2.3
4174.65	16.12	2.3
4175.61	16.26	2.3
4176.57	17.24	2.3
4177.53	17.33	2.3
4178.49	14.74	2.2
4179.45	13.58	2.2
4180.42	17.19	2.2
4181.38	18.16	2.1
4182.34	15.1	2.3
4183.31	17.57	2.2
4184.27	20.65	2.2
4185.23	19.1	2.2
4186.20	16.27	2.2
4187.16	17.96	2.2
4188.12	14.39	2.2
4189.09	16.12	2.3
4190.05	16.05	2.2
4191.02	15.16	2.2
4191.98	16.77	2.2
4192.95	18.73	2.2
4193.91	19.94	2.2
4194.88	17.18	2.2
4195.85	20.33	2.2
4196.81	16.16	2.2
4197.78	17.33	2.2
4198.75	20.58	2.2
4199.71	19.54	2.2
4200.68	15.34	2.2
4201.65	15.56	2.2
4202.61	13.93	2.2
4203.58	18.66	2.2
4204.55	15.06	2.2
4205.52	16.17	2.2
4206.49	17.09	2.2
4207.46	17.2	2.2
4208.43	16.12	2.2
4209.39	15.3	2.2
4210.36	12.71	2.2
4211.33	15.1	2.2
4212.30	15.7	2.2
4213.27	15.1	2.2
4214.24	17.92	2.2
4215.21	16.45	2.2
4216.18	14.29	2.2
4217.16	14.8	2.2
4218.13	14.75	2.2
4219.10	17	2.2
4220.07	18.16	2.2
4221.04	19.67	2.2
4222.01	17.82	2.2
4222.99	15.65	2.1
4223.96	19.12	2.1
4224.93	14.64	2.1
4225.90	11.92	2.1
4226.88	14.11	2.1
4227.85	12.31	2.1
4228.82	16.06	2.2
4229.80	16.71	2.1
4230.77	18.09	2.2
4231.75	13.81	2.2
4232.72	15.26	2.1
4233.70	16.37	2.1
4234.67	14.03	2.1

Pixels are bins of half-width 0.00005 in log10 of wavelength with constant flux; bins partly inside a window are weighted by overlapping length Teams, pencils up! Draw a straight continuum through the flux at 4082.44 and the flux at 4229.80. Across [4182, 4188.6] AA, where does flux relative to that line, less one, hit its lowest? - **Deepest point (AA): 4188.12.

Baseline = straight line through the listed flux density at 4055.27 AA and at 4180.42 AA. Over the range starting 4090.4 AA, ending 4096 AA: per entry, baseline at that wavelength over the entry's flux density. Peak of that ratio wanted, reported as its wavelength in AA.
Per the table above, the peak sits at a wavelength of 4092.79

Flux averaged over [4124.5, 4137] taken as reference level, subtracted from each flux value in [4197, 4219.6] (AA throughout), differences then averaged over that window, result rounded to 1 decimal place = 0.1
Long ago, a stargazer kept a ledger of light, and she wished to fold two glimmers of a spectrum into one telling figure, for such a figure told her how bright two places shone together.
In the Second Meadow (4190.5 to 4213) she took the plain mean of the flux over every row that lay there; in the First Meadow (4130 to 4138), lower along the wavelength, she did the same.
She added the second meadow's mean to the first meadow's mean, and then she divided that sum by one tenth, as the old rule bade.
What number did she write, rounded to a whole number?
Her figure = 330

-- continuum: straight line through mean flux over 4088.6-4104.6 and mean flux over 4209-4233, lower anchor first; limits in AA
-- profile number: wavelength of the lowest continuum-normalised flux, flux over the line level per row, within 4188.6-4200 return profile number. 4191.02 AA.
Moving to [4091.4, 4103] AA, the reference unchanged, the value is 4099.39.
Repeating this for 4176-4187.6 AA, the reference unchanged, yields 4179.45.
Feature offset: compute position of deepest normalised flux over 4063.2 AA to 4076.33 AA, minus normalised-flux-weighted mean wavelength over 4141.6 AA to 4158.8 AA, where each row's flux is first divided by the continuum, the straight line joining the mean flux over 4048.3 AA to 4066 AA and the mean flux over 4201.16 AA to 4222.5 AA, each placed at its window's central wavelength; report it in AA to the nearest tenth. -74.3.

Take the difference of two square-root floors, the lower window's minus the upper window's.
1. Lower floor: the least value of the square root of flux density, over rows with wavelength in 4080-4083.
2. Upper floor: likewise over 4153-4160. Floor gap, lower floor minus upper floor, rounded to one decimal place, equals -1.0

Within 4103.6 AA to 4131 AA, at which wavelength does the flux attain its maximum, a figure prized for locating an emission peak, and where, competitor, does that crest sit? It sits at 4115.47 AA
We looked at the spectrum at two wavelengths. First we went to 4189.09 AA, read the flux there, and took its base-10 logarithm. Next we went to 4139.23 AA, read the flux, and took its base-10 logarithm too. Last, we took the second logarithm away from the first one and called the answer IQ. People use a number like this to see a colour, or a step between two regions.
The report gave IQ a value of -0.043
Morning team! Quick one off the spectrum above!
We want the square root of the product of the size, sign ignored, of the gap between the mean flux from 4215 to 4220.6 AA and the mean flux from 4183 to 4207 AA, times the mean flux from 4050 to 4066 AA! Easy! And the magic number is 5.0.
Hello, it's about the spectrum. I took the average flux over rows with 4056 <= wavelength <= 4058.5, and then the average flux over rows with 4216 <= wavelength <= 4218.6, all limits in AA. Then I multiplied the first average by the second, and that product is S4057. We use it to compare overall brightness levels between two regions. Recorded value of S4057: 259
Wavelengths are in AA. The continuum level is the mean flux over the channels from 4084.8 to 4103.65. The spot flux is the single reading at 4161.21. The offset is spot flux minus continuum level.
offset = -1.1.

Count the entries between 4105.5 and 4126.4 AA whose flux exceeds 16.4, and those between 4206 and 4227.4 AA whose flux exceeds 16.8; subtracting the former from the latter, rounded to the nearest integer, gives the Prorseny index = 1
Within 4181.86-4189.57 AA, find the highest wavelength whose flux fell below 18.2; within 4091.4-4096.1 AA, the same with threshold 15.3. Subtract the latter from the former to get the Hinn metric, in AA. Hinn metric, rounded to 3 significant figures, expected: 95.4 AA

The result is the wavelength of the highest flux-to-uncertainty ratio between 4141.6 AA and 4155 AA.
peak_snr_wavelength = 4152.60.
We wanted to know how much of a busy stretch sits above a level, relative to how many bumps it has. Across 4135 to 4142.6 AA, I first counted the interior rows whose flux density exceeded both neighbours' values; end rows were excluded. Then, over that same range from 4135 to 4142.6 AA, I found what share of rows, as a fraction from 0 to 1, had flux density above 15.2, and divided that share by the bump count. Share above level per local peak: 0.25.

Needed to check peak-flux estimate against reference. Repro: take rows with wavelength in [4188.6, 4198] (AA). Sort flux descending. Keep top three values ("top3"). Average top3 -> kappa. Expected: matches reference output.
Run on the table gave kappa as 19.7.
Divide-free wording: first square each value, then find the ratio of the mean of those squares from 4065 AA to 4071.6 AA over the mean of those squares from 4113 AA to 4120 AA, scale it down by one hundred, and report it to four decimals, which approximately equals 0.0126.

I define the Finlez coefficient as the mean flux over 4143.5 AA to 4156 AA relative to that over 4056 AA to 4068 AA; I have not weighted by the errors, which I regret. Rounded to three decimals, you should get 1.005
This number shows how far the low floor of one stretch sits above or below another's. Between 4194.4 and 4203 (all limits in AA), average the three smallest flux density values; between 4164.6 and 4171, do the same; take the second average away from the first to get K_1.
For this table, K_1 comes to -1.1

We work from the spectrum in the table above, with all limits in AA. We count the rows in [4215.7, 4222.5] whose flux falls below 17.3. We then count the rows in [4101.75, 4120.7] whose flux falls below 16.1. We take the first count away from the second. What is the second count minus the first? 11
